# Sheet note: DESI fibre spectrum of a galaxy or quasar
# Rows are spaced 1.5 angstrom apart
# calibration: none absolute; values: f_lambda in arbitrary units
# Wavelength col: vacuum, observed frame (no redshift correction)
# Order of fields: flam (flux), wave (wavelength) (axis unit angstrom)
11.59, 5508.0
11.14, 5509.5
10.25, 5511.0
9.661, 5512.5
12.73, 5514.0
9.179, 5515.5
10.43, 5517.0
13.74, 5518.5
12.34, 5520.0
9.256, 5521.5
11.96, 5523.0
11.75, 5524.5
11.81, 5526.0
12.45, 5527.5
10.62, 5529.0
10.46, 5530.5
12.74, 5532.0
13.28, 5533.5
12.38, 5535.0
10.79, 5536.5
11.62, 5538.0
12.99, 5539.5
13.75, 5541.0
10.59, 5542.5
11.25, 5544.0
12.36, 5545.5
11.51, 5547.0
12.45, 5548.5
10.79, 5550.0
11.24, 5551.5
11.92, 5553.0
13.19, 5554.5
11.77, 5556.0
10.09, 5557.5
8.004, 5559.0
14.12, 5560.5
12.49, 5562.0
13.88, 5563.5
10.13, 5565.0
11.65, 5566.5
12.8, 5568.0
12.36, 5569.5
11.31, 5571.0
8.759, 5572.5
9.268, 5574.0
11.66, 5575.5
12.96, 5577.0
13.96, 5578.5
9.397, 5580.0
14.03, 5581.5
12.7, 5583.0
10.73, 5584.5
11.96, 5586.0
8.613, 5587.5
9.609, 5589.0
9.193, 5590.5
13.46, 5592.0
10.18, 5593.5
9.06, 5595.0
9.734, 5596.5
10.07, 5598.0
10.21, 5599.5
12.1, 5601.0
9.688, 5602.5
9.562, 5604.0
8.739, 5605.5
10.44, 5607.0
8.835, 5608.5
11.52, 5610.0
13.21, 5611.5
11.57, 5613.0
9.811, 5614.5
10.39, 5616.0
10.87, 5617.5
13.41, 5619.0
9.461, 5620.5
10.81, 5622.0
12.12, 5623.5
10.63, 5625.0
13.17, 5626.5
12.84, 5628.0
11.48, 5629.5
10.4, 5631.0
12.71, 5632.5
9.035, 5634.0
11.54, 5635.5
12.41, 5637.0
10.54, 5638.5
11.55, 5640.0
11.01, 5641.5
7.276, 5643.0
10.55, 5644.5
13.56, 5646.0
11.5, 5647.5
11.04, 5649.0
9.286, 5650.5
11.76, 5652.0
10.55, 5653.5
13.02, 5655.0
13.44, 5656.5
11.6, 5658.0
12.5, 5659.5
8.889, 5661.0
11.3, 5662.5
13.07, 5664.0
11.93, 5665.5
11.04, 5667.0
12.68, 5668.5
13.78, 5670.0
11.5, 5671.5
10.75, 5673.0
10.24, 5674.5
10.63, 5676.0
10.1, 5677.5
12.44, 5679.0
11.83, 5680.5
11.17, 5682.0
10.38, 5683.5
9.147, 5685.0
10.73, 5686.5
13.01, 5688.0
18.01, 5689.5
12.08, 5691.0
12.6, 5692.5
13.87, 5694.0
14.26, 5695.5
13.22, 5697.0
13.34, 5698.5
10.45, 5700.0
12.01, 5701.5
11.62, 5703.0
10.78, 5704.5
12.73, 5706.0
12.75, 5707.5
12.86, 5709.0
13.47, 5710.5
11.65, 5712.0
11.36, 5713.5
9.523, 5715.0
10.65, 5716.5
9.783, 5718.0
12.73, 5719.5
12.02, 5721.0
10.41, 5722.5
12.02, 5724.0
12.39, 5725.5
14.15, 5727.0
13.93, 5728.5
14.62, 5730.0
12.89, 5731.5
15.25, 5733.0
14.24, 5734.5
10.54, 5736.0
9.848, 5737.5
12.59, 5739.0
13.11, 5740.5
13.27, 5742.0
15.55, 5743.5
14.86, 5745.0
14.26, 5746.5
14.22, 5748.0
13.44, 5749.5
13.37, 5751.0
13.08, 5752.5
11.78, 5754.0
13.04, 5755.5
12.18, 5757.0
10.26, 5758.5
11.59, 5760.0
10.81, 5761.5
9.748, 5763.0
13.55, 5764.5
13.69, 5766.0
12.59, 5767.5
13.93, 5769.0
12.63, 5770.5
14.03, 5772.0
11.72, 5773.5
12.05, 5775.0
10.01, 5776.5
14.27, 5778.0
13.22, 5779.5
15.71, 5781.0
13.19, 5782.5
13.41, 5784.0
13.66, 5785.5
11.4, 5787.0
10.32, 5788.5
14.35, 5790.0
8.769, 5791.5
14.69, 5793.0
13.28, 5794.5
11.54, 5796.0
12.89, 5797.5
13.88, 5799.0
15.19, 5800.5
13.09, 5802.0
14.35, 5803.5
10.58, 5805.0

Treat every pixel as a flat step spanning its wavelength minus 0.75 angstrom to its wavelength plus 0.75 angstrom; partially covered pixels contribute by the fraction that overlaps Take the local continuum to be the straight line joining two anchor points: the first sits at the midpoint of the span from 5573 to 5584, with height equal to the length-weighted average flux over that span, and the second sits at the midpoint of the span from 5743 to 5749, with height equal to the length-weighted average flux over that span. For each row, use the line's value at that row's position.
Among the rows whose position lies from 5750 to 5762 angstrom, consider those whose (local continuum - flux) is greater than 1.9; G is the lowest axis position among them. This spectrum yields 5754.0 angstrom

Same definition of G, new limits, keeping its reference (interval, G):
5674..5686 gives 5674.5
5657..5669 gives 5661.0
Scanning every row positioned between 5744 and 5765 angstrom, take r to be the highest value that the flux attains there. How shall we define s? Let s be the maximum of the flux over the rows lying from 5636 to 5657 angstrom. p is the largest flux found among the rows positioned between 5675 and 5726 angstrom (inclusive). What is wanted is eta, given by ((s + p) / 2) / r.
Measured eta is 1.06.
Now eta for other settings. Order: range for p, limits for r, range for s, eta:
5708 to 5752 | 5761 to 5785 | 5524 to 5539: 0.92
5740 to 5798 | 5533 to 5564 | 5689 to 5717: 1.19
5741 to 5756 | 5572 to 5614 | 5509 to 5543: 1.04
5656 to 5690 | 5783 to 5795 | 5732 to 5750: 1.14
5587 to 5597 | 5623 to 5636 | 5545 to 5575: 1.05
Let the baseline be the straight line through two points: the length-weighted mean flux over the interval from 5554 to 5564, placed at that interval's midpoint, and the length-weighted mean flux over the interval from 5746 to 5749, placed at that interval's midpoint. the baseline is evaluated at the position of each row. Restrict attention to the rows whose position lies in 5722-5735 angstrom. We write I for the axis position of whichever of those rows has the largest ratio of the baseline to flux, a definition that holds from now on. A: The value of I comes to 5722.5 angstrom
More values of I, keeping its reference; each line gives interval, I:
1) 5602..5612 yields 5605.5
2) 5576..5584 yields 5580.0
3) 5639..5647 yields 5643.0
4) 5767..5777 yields 5776.5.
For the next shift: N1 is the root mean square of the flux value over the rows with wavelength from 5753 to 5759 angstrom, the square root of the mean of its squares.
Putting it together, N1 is 11.9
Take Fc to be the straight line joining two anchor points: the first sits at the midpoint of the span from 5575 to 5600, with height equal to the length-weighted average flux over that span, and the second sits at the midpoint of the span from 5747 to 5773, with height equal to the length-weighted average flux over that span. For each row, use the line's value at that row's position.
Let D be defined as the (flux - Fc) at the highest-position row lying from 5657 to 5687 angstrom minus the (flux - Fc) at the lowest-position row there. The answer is -1.1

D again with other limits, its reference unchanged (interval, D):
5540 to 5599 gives -4.2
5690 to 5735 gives 1.8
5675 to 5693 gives 1.8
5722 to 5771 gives 1.8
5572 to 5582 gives 5.2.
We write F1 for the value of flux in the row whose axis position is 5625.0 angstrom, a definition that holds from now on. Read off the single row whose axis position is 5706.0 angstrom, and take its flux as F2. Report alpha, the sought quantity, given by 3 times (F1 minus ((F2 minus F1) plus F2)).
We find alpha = -13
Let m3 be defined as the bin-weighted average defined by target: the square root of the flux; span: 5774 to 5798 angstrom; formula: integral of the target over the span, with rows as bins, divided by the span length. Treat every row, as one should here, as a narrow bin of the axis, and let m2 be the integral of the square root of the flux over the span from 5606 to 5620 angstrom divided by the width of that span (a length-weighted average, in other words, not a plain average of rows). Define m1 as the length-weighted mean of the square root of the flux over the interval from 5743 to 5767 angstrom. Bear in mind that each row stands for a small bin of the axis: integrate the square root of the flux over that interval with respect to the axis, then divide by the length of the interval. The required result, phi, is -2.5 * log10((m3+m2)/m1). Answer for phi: -0.71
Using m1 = 3.57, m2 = 3.32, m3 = 3.55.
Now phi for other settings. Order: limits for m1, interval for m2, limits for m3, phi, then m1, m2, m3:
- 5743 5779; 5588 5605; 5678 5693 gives -0.68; 3.57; 3.19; 3.46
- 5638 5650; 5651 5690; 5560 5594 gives -0.79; 3.28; 3.41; 3.38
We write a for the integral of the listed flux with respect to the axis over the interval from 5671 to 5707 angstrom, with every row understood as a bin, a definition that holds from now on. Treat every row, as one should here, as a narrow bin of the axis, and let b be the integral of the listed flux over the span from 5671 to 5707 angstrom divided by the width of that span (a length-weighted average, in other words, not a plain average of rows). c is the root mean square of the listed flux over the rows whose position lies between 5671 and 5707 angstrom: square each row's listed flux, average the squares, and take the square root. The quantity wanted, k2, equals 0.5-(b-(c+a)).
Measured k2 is 431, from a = 431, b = 12.0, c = 12.1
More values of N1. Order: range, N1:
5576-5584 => 12.7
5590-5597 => 10.5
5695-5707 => 12.4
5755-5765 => 11.7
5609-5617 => 11.4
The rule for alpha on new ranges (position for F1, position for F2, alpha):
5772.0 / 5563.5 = 1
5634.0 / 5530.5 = -9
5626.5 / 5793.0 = -9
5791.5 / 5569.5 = -22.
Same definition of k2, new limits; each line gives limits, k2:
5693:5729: 438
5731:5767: 461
